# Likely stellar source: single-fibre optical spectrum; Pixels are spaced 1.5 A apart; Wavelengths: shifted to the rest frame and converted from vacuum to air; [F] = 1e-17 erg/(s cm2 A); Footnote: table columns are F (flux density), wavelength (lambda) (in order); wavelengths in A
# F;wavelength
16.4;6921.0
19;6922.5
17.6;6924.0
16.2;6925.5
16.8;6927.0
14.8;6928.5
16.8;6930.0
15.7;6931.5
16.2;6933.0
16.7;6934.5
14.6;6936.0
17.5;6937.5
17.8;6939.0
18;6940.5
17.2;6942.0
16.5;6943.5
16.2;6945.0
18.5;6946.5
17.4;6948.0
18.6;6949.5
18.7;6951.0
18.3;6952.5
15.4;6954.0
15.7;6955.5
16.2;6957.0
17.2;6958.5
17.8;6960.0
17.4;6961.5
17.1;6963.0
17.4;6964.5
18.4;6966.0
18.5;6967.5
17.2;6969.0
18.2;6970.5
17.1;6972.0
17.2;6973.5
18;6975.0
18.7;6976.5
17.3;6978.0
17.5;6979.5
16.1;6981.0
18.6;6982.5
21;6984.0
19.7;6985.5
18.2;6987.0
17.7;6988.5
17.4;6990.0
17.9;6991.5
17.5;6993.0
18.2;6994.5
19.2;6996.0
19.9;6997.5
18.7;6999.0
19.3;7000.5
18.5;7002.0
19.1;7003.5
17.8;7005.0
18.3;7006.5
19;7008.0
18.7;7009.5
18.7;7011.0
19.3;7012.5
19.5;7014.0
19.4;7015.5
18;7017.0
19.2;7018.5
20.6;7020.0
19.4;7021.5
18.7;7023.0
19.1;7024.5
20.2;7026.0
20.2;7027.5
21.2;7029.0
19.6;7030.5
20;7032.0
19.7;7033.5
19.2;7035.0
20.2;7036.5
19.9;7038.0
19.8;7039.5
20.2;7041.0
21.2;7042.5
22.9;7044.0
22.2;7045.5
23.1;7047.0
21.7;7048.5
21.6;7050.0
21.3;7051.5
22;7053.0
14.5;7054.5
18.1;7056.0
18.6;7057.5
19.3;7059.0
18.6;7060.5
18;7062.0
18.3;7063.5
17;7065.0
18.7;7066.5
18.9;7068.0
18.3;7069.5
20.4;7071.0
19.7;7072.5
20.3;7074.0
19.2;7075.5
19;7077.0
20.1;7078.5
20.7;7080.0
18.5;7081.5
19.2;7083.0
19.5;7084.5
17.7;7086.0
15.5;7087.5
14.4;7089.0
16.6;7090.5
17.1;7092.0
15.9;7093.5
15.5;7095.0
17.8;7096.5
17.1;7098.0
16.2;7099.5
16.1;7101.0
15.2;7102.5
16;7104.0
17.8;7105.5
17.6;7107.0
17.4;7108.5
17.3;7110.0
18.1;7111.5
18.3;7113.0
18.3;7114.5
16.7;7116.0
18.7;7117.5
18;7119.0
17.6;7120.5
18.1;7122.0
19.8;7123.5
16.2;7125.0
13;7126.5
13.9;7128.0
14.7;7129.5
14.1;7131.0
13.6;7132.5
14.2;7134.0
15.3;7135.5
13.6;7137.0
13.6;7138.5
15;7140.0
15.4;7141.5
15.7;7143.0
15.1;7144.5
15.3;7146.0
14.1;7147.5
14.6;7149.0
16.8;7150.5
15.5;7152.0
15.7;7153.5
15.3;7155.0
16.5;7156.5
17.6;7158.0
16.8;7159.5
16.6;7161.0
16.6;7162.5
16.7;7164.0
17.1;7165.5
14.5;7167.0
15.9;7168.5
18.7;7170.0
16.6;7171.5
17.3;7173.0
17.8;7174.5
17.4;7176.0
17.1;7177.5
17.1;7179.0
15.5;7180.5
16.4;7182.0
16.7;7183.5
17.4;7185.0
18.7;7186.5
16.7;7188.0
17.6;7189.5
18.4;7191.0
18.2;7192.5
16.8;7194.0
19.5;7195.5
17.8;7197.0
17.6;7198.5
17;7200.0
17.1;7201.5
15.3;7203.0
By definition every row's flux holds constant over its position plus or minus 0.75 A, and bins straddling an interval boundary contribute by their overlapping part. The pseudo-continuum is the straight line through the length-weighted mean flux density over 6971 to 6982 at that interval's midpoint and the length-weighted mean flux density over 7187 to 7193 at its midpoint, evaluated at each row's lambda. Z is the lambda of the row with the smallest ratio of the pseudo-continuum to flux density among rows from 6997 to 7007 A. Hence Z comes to 6997.5 A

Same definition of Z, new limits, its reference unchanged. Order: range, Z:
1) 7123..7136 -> 7123.5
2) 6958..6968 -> 6967.5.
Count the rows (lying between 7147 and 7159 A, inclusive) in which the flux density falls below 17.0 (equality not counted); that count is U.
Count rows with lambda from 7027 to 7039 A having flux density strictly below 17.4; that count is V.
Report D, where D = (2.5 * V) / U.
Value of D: 0.0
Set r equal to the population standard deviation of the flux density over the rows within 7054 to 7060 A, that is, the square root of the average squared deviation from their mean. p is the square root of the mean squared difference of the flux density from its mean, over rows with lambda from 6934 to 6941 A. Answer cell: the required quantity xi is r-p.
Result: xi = 0.6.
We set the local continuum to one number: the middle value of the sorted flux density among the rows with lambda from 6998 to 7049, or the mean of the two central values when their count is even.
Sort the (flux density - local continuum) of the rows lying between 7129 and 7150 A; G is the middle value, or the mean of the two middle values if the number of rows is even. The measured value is -4.8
